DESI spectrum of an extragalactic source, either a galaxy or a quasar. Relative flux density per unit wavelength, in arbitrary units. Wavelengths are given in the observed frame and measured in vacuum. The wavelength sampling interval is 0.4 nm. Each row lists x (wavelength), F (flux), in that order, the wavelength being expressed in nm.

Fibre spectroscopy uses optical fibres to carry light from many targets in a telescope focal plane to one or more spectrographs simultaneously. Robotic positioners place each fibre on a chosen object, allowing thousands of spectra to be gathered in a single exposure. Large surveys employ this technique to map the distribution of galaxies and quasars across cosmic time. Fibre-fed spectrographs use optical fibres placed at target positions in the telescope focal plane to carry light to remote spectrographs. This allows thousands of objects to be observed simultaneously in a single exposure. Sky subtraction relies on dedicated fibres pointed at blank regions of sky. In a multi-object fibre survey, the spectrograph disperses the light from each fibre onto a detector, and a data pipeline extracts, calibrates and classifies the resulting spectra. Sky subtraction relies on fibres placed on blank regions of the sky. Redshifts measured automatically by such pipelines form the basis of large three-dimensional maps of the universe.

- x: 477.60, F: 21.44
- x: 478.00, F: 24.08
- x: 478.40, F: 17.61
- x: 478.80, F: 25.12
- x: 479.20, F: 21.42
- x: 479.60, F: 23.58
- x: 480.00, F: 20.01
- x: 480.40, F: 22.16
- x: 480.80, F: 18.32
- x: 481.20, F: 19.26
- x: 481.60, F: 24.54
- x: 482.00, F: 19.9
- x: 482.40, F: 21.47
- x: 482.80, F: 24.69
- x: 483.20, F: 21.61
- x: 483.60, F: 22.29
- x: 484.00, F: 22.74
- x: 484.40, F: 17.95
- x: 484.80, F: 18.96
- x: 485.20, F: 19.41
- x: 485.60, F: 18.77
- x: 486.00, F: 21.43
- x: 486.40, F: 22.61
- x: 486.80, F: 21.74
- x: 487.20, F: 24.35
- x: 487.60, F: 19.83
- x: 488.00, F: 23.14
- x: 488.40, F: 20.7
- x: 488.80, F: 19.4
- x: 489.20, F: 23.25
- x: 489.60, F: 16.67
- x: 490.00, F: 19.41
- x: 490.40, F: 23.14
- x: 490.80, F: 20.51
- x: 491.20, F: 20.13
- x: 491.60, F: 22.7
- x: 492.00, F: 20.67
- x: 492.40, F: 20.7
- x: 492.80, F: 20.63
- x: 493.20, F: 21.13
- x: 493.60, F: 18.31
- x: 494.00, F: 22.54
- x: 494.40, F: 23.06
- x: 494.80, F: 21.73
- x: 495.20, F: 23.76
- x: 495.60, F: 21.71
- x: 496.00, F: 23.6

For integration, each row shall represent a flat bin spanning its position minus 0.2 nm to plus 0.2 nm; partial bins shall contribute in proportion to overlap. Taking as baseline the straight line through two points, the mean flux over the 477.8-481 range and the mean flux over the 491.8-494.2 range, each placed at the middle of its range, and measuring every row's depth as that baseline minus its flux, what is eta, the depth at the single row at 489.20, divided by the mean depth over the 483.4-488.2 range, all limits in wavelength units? -96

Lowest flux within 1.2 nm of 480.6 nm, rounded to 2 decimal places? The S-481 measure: 18.32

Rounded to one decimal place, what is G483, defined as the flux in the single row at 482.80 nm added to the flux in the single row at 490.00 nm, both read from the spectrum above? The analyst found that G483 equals 44.1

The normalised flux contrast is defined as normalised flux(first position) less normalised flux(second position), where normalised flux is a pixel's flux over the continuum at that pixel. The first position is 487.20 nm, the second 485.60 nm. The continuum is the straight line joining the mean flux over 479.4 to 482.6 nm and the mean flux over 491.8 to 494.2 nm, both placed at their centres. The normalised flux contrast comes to 0.27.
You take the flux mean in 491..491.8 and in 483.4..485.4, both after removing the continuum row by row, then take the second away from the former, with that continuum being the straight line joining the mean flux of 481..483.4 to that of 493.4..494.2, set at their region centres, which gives 2.0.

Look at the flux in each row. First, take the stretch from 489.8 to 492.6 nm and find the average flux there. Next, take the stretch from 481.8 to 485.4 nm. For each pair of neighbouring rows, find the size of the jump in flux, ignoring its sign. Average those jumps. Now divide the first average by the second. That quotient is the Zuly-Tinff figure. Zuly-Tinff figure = 11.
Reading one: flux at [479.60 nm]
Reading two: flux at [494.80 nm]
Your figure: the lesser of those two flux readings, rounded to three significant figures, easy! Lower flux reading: 21.7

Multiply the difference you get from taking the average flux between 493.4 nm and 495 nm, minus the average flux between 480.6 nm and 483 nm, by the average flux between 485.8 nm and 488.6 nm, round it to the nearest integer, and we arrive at 1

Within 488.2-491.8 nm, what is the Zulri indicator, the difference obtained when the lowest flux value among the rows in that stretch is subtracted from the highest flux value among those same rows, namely 6.58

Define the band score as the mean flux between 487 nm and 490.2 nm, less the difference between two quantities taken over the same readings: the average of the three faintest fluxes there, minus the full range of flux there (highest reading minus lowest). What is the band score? 10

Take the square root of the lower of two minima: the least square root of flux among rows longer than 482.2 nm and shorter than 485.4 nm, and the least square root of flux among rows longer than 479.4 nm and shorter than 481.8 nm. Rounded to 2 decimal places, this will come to 2.06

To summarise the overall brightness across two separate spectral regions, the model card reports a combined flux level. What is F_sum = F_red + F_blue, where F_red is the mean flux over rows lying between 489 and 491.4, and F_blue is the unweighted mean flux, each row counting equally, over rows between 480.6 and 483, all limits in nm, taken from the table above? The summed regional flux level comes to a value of 41.9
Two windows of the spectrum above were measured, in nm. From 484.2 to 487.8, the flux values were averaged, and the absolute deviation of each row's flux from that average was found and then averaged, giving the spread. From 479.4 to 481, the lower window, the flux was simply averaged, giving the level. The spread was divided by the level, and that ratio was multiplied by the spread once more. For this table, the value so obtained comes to 0.15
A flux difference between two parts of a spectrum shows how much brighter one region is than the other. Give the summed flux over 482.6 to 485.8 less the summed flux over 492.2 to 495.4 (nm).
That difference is -5.4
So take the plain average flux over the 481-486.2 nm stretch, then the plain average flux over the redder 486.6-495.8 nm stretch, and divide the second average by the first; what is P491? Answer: 1.013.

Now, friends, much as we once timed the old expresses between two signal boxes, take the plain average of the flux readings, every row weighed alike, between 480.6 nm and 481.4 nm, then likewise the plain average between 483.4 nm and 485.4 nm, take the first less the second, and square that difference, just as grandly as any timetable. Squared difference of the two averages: 2.2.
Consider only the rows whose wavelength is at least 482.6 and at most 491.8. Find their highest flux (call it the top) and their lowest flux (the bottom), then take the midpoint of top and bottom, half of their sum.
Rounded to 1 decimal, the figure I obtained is 20.7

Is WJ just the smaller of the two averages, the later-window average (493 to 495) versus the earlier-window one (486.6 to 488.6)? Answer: 21.4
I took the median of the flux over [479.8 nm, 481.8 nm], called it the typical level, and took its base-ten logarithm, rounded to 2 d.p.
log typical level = 1.30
